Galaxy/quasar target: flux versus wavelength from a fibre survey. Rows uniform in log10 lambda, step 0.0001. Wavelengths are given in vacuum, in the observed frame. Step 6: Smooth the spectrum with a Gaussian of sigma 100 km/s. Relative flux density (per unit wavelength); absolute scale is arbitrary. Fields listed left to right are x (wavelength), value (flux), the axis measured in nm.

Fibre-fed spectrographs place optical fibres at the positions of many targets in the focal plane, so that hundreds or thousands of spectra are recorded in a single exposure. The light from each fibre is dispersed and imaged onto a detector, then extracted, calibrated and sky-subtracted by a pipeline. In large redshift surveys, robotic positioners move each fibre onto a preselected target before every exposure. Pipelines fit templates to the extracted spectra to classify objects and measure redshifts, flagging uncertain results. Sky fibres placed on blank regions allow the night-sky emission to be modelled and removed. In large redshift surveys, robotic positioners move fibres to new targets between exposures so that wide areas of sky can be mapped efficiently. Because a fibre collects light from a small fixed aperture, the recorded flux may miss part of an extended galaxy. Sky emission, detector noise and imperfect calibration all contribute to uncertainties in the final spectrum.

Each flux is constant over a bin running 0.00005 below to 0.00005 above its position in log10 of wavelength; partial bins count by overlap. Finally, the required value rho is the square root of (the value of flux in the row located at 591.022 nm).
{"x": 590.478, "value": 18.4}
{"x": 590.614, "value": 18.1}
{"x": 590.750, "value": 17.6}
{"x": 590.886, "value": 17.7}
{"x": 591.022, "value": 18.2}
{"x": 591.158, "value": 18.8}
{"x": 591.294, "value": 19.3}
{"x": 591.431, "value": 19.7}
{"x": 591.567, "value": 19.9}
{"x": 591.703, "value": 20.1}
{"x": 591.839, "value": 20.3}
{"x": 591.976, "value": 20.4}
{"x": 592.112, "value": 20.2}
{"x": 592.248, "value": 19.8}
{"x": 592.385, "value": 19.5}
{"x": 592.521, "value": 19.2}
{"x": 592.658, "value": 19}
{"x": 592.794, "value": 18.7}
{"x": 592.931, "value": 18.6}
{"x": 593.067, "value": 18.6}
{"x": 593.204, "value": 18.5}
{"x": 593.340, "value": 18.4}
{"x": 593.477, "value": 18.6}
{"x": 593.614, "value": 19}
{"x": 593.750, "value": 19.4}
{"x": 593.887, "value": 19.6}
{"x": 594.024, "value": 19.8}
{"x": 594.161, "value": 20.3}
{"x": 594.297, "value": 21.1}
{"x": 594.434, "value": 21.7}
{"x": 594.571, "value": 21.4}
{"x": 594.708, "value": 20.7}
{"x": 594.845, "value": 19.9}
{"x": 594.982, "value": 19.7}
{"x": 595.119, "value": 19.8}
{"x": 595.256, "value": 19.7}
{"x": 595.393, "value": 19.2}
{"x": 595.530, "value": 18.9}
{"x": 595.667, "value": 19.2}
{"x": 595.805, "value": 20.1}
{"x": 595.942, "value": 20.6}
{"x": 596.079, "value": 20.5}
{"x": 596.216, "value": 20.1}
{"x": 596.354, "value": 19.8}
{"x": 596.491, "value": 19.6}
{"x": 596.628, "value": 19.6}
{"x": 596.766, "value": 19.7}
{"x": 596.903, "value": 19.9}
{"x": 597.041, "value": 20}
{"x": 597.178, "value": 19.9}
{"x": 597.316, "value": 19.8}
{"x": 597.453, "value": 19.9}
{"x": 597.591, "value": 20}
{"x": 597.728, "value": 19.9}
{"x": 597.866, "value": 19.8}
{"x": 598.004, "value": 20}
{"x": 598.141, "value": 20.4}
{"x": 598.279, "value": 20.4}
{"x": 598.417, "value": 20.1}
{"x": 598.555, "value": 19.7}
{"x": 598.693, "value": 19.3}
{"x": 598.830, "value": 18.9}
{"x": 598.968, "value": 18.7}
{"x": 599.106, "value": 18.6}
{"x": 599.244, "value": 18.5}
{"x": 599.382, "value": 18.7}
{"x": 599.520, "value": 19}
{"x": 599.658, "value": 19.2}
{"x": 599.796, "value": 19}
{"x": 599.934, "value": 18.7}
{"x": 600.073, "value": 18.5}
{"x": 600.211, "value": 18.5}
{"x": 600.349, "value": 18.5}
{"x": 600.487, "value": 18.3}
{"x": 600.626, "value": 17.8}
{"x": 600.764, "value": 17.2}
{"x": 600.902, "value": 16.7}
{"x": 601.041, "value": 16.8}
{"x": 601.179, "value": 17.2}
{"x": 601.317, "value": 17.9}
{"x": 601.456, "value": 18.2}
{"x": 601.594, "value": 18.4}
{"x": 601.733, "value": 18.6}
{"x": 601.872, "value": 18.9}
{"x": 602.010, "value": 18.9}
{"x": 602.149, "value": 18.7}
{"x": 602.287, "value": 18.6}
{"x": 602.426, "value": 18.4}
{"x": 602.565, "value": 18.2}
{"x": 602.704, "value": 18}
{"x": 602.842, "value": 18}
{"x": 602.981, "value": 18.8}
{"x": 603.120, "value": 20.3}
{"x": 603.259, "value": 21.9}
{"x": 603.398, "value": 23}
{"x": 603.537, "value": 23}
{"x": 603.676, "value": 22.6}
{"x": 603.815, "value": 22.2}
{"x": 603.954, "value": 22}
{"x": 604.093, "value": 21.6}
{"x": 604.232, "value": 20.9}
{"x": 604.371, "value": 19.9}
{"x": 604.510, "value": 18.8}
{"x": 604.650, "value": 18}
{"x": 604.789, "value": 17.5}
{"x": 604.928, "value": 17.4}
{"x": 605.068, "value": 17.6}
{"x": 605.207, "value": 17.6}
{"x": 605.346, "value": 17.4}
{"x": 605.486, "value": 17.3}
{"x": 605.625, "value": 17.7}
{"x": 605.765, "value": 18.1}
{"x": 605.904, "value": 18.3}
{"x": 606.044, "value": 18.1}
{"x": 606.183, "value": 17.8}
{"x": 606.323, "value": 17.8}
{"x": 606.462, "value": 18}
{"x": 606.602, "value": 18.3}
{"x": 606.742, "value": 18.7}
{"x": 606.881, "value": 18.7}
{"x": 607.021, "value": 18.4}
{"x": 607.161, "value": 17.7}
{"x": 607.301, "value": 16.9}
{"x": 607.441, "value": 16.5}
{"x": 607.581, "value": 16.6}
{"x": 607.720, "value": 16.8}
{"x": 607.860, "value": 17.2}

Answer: 4.27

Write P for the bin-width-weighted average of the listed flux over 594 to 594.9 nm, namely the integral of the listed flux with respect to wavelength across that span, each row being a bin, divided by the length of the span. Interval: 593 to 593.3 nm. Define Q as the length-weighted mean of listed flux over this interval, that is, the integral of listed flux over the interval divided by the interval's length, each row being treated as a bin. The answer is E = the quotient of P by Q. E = 1.12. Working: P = 20.8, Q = 18.5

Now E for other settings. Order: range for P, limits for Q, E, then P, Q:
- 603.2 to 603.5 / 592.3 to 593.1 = 1.19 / 22.5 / 19.0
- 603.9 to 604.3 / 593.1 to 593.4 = 1.16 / 21.5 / 18.5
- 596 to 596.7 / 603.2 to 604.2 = 0.89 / 19.9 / 22.3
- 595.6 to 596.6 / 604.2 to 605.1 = 1.08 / 20.0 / 18.5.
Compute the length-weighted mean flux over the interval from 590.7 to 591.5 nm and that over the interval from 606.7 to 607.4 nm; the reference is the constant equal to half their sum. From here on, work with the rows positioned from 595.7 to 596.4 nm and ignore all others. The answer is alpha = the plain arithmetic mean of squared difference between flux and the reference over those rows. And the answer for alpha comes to 3.9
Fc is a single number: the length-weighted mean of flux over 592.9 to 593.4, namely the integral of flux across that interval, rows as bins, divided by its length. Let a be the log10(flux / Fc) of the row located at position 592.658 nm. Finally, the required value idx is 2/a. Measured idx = 191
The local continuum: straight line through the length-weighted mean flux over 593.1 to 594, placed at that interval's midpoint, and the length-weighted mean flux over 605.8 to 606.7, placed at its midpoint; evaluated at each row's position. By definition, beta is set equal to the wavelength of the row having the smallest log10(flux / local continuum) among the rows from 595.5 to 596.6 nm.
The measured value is 595.530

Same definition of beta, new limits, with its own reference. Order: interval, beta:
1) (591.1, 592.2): 591.158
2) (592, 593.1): 592.931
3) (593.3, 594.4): 593.340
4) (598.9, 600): 599.244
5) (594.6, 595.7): 595.530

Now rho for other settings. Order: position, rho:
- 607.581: 4.07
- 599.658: 4.38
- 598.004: 4.47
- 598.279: 4.52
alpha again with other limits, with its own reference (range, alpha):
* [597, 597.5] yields 2.6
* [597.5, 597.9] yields 2.6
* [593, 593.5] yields 0.1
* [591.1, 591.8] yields 1.9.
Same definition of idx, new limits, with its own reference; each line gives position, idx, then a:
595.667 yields 133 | 0.015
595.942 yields 44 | 0.046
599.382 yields 565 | 0.004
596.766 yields 76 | 0.026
